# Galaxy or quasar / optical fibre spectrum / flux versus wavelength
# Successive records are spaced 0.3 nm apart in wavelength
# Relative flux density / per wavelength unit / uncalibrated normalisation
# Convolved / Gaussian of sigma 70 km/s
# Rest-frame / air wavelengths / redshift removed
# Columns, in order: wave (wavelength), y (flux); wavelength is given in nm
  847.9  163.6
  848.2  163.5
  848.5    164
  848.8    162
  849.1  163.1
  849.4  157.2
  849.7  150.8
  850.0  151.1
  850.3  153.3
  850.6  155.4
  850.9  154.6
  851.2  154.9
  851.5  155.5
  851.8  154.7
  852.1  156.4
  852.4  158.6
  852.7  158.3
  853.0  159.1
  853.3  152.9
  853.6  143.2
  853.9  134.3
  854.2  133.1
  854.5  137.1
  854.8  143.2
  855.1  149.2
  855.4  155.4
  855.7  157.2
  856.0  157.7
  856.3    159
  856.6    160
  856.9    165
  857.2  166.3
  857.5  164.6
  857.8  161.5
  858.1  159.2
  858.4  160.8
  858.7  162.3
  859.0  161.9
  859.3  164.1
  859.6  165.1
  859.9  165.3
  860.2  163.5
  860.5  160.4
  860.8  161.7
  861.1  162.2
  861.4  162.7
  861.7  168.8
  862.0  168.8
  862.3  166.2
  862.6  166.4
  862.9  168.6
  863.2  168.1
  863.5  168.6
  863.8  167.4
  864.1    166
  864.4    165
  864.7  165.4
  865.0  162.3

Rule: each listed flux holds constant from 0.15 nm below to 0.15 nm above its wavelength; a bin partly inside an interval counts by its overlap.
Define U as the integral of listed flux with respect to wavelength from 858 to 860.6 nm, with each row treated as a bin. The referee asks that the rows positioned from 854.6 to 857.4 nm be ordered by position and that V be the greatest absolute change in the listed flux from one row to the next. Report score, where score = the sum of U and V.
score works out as 429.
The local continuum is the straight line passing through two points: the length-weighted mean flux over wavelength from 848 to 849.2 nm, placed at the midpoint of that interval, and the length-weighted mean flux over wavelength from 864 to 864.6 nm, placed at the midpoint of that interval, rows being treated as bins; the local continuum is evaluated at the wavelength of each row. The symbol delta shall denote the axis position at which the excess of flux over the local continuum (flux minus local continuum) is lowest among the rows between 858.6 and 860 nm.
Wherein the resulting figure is 859.0 nm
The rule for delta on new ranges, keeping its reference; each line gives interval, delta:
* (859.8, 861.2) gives 860.5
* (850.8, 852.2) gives 851.8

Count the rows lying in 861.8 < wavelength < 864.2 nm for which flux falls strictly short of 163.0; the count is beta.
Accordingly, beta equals 0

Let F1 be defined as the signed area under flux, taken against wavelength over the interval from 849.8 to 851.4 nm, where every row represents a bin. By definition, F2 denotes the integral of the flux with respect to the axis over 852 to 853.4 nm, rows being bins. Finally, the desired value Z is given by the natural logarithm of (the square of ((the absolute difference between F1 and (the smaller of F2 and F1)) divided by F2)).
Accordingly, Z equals -4.3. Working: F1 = 246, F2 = 220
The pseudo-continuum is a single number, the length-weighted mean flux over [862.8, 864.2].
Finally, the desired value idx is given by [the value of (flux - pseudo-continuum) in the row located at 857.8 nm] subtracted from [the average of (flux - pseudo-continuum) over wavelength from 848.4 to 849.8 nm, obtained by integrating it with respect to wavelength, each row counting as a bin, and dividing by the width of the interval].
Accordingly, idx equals -2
